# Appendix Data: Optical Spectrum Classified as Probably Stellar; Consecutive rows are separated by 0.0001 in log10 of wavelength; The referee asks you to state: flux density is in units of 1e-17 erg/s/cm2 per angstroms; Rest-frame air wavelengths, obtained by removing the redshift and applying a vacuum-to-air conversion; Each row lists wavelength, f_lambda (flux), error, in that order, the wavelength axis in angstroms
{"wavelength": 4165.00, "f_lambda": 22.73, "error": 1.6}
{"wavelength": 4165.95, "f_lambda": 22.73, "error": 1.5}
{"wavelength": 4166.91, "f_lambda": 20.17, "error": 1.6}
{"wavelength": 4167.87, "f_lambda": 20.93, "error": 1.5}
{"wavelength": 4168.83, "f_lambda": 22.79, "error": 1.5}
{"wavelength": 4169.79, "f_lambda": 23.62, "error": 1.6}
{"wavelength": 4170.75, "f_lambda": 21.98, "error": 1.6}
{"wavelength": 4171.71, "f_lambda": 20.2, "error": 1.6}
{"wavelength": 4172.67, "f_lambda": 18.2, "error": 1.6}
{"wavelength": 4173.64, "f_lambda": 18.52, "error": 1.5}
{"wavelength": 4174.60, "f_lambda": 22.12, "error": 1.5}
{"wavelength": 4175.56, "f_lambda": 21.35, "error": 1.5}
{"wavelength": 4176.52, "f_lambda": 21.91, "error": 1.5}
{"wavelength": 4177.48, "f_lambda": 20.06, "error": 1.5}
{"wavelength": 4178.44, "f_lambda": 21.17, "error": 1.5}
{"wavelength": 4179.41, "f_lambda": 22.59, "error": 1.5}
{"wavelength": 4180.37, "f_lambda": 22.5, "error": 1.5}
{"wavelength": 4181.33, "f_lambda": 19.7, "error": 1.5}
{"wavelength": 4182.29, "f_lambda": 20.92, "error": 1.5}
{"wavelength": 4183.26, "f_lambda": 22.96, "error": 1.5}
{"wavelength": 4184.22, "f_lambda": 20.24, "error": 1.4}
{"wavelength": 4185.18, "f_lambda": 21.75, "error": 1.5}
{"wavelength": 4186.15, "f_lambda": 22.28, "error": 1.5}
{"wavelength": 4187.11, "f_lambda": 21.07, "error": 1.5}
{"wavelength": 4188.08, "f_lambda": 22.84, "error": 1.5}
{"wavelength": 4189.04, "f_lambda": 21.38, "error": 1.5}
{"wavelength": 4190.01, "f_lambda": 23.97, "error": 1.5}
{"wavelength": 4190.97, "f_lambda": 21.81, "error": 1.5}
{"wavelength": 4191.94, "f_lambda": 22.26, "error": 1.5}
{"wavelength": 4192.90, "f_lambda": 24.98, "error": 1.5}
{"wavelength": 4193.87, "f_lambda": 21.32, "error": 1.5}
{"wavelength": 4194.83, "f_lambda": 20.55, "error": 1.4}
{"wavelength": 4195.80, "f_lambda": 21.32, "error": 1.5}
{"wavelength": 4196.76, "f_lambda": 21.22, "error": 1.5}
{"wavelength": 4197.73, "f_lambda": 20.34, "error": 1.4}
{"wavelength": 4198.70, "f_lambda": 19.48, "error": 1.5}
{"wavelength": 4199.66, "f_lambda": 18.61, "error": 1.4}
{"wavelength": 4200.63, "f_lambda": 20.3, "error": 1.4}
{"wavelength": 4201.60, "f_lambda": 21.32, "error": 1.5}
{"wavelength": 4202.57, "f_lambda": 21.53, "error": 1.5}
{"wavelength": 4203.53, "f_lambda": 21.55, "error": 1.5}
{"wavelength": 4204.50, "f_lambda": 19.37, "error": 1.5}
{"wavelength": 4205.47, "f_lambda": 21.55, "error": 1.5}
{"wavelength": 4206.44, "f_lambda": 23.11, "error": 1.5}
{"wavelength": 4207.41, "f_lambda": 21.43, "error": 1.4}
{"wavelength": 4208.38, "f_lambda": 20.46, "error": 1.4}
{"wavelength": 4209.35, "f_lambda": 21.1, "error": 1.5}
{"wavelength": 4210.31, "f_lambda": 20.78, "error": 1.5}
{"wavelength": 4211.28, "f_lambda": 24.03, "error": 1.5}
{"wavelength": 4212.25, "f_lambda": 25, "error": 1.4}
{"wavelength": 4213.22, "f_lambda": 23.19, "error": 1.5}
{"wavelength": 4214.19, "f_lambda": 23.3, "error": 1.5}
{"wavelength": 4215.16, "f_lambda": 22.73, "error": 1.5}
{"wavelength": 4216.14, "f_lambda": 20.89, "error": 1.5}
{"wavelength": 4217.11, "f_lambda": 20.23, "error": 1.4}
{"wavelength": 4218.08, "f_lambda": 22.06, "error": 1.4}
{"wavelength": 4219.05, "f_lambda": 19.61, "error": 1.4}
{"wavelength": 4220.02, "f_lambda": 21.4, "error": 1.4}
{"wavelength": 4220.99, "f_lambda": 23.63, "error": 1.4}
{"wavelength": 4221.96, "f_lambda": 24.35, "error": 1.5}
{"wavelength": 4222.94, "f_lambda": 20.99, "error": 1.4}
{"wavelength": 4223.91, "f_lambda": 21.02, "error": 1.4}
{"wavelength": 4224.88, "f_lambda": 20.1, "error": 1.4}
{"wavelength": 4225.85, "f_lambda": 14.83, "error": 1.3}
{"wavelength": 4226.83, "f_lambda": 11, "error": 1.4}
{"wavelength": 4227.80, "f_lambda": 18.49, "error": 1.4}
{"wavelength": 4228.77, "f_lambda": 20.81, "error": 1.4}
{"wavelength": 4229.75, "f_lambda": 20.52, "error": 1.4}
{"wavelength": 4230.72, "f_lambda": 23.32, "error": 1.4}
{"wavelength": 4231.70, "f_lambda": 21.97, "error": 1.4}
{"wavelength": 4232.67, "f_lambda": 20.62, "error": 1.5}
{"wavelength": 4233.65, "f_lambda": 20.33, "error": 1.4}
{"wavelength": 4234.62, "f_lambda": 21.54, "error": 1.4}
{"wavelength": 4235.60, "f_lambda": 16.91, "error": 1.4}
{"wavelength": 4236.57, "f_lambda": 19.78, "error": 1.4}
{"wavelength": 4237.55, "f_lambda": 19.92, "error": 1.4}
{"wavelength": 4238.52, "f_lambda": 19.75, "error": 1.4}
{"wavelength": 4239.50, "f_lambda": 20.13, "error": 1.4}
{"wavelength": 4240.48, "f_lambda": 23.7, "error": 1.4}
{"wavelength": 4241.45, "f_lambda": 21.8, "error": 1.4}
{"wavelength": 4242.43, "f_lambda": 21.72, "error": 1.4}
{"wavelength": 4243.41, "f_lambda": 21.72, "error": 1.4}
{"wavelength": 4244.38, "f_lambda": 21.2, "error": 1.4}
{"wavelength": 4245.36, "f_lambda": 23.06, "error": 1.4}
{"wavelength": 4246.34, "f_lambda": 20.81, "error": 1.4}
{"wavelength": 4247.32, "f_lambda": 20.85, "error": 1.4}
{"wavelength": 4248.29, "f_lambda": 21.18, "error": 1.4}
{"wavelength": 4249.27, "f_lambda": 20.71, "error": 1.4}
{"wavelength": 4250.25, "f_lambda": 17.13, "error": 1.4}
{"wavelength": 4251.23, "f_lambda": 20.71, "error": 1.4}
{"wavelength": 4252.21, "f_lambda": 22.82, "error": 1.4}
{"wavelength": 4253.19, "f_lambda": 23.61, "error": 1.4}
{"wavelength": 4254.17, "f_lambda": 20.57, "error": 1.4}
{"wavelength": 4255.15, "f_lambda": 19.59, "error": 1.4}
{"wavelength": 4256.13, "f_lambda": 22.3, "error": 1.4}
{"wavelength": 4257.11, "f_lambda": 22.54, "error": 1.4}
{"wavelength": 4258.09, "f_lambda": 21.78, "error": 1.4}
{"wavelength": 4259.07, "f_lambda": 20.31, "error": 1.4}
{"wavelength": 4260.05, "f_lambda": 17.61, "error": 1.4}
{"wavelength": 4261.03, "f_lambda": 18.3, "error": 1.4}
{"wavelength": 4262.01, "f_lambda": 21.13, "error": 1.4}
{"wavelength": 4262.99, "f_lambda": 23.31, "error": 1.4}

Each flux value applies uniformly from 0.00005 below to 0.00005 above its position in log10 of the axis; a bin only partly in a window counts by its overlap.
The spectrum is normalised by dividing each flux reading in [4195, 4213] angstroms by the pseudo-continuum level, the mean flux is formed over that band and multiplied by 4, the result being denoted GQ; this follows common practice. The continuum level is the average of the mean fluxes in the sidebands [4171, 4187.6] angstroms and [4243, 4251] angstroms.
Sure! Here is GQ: 4.06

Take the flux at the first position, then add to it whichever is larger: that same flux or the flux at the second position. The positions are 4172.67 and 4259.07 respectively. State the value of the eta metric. 39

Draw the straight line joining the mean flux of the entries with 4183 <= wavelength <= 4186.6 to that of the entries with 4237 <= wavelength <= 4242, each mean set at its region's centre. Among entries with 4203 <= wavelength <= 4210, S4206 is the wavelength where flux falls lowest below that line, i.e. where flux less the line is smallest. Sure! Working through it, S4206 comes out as 4204.50 angstroms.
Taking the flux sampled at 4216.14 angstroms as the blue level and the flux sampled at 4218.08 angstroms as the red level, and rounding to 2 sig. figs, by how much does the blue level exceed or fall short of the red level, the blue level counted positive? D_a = -1.2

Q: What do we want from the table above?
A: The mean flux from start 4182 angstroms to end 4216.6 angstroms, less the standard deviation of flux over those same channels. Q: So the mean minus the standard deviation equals 20.2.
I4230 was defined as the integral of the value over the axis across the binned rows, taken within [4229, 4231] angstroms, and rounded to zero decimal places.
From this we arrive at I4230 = 43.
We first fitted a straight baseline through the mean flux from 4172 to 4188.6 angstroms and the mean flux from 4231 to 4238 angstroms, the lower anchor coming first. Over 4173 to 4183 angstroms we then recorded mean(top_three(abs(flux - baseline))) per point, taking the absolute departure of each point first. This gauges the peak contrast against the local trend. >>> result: 1.9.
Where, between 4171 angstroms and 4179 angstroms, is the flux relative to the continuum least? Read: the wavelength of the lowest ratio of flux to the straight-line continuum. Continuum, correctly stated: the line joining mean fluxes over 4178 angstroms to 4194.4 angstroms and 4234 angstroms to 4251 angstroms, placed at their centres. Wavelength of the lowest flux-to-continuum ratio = 4172.67 angstroms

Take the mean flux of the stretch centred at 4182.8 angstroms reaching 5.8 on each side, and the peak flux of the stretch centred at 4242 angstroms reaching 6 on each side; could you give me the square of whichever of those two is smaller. 463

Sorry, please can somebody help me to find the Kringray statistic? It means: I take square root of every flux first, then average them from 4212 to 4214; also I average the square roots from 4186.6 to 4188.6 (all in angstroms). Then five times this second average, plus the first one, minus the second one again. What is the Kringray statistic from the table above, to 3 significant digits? 23.6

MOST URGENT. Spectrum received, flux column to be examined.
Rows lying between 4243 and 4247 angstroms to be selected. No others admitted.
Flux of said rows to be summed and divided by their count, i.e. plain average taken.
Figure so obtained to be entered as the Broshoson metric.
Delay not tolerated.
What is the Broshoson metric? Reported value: 21.7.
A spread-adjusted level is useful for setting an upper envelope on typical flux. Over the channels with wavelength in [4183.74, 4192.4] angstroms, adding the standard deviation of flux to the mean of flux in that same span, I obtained 23.0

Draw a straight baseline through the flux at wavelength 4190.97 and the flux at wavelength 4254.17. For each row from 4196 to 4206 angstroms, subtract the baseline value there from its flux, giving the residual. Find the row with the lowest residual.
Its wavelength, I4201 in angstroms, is 4199.66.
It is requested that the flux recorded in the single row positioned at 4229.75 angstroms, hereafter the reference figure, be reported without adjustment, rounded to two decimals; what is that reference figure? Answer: 20.52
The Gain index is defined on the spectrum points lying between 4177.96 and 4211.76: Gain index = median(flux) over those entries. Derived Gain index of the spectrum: 21.3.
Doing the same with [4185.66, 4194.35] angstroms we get 22.3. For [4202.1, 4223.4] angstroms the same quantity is 21.5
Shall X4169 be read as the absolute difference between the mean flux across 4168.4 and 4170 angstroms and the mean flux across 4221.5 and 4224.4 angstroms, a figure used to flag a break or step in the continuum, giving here 1.1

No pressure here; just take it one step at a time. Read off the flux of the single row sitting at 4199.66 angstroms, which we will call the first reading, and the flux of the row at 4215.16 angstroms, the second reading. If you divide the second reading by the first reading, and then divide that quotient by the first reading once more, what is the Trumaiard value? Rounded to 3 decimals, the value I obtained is 0.066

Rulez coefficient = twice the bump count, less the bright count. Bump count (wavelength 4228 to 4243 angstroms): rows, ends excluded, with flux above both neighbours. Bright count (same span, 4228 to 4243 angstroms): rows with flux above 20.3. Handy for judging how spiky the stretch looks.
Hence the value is -2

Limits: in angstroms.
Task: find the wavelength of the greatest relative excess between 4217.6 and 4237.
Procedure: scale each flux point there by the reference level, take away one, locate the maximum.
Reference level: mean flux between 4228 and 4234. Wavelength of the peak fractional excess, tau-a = 4221.96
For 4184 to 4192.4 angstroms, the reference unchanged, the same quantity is 4190.01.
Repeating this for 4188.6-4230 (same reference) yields 4212.25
